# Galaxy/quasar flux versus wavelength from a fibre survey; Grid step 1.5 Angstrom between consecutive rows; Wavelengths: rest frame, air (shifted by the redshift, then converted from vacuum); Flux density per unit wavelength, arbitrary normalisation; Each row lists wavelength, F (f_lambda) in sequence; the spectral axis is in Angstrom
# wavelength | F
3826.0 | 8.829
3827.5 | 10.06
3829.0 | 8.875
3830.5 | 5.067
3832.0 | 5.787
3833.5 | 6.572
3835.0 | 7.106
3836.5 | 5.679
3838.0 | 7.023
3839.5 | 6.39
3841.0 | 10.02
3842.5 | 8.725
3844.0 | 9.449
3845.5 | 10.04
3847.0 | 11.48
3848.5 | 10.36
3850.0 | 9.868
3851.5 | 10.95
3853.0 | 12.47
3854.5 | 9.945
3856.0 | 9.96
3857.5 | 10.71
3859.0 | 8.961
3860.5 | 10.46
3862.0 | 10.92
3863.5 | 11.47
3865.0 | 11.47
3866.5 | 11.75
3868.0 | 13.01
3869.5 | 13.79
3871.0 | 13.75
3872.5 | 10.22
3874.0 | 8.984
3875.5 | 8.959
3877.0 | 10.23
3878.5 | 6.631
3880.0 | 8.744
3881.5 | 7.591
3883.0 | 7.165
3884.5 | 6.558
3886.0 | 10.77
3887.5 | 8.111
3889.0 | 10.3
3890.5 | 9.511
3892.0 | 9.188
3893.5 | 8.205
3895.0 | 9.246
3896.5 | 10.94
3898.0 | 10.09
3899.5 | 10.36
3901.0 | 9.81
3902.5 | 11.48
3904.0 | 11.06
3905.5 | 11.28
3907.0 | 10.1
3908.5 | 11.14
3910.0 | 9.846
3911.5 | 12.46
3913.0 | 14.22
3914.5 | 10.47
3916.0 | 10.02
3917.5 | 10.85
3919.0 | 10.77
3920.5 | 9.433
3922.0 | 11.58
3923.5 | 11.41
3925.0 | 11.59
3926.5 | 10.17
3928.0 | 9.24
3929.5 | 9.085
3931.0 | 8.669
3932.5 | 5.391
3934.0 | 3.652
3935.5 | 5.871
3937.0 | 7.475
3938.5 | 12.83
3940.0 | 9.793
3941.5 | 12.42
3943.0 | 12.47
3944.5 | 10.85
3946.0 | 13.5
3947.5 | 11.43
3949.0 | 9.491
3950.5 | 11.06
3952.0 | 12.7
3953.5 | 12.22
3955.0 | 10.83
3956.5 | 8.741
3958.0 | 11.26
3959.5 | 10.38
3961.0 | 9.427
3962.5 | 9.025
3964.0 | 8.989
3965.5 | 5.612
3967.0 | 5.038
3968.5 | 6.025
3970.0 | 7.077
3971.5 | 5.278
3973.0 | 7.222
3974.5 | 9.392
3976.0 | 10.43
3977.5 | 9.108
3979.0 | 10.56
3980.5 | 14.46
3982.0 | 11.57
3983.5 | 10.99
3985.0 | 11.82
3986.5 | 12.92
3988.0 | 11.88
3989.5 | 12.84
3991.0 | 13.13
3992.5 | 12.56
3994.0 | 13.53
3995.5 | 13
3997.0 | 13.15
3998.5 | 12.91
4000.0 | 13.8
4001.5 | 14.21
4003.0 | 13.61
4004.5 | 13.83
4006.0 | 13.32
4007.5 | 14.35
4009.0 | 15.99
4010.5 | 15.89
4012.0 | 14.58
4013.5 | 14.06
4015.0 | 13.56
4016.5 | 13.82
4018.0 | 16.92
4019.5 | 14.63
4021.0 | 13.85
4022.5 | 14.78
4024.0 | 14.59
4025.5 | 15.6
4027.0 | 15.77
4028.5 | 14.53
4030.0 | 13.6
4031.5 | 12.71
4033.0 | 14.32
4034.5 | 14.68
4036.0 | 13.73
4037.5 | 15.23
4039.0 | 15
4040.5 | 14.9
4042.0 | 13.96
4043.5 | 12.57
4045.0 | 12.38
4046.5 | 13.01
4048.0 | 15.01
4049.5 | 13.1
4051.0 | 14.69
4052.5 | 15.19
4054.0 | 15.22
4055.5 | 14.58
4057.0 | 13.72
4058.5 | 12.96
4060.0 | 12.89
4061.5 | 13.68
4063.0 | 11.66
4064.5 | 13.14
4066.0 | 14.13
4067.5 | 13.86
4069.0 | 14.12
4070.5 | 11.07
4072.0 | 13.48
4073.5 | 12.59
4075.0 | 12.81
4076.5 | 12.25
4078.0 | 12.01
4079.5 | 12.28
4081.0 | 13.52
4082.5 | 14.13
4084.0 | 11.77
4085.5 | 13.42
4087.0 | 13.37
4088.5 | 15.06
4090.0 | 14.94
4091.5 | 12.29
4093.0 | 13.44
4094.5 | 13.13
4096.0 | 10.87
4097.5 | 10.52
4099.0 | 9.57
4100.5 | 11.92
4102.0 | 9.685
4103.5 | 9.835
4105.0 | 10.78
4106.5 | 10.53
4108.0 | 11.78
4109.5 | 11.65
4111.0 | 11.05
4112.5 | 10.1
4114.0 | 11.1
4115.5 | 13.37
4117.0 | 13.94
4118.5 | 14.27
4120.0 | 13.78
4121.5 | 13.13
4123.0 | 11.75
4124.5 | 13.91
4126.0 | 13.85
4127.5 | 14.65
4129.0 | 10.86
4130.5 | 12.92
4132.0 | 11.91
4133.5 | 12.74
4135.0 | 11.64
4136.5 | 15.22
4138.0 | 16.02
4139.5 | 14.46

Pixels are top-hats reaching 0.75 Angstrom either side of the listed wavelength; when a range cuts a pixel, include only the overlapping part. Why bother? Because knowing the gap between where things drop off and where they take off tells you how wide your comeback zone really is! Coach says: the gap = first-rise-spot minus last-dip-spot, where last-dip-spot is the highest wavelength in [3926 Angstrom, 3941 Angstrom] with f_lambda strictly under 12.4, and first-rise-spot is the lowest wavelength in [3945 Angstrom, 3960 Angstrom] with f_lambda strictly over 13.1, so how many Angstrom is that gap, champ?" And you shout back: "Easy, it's 6.0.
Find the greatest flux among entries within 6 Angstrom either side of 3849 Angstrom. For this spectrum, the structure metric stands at 12.47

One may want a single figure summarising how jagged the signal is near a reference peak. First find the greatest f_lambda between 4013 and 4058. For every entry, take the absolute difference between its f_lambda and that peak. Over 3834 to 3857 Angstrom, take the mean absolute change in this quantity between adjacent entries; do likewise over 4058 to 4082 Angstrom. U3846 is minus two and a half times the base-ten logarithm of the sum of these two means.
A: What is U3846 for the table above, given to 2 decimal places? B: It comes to -0.88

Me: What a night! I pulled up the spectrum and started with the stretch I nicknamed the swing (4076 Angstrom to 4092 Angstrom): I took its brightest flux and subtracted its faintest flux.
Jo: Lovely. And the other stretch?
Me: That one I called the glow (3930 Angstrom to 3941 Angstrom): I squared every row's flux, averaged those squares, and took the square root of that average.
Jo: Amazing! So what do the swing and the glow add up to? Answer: 11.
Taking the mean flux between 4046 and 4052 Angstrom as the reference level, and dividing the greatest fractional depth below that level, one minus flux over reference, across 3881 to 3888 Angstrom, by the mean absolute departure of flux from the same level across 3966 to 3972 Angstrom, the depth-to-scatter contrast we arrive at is 0.07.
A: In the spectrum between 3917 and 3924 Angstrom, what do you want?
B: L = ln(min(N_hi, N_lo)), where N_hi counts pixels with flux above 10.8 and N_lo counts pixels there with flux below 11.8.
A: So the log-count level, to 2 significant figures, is 1.1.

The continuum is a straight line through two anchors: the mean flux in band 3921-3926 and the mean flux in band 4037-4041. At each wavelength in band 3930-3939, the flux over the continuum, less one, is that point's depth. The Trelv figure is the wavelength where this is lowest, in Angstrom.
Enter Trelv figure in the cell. 3934.0 Angstrom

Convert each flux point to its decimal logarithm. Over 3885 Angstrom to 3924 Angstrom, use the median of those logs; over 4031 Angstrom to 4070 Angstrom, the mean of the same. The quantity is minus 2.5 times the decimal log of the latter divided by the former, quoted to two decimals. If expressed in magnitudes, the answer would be -0.12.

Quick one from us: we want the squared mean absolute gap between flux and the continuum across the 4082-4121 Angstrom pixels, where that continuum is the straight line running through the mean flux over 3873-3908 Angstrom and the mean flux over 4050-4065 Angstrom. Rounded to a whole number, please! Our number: 8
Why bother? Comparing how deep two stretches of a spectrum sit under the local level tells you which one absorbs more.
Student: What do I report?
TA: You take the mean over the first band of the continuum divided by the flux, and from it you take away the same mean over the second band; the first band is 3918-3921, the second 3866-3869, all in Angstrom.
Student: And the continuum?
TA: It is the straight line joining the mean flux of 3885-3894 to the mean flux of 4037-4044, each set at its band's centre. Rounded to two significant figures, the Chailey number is 0.33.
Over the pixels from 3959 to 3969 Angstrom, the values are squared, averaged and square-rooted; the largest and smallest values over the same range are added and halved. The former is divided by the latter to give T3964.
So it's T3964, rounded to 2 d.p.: 1.04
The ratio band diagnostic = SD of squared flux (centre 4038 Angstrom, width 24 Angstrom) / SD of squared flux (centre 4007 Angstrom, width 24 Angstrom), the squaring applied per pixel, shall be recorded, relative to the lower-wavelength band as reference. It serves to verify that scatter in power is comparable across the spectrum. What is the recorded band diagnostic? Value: 0.9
